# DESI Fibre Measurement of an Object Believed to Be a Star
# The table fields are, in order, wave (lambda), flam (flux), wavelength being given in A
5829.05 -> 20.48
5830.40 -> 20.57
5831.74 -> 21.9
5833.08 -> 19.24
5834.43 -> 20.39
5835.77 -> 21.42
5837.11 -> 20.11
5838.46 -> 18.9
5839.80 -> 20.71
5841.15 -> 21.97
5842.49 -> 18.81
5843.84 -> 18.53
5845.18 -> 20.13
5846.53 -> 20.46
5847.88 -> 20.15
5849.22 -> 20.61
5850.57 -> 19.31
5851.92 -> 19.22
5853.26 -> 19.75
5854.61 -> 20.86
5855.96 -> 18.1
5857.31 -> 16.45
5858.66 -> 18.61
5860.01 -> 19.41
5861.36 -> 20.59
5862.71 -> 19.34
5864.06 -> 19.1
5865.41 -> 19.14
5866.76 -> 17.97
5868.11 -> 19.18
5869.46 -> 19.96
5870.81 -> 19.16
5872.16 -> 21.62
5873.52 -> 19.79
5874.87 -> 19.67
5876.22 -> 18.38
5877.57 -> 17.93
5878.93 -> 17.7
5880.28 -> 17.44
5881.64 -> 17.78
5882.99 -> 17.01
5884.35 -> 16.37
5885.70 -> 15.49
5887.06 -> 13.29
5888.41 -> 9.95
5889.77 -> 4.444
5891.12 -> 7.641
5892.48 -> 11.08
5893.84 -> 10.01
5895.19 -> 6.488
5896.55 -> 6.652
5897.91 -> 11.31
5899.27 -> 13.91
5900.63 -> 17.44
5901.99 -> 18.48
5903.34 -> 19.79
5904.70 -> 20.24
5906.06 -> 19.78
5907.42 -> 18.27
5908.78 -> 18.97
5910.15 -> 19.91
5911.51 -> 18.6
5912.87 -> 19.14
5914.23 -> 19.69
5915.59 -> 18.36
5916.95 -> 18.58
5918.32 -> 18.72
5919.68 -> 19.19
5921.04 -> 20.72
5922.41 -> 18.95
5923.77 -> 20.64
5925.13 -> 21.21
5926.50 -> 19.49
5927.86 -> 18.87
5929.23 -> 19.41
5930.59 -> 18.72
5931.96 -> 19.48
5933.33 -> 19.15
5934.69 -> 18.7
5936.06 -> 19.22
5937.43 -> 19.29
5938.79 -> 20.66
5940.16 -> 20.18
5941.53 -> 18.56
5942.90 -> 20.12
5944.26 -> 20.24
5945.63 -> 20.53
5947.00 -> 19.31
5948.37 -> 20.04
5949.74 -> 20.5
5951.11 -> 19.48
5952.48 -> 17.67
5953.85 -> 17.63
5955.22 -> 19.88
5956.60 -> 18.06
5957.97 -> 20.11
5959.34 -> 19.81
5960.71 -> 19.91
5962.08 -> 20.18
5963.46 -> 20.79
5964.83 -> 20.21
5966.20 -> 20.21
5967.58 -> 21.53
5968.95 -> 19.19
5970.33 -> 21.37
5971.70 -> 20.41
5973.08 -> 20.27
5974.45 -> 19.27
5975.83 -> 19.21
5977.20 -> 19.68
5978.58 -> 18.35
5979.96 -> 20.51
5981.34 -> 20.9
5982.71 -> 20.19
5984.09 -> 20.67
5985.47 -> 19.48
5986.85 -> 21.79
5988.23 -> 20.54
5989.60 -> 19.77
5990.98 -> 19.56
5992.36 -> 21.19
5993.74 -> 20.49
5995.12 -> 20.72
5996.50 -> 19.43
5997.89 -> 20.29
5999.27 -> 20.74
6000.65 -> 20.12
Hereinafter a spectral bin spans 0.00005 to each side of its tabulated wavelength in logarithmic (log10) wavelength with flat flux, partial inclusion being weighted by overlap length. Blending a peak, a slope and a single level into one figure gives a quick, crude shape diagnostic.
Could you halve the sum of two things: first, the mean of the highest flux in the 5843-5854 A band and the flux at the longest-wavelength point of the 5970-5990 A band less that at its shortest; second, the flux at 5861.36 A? 15.0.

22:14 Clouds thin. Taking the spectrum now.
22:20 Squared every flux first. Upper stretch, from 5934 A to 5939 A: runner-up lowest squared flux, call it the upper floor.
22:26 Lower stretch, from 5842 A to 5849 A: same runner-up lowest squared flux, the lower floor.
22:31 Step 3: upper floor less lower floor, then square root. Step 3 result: 3.9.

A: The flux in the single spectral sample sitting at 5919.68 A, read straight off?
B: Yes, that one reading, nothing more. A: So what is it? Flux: 19.19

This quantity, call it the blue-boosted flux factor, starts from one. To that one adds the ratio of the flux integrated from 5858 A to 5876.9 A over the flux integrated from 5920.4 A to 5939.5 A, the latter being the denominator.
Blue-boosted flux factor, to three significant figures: 1.98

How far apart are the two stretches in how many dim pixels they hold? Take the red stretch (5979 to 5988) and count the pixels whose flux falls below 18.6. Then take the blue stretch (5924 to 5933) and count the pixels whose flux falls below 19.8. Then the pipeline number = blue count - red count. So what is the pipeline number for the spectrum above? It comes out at 5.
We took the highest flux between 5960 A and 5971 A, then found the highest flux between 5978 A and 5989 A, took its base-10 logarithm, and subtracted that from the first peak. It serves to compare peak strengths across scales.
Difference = 20.19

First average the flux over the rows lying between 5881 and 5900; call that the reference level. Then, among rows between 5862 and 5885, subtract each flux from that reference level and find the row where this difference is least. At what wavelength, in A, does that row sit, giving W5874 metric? 5872.16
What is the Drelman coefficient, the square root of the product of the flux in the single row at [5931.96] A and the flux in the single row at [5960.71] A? 19.7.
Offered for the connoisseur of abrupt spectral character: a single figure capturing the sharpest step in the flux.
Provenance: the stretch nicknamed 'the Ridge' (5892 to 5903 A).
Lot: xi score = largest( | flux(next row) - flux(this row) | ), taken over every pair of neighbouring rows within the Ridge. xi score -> 4.7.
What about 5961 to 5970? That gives 2.3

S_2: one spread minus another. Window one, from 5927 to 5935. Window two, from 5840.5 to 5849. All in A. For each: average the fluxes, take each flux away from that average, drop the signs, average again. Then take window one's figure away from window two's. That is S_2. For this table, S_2 0.60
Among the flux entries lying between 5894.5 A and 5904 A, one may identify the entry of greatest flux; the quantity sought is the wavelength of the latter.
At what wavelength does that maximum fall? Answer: 5903.34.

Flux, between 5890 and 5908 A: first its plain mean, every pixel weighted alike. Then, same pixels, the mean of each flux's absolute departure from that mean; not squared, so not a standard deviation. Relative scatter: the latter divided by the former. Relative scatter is 0.34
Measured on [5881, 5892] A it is 0.32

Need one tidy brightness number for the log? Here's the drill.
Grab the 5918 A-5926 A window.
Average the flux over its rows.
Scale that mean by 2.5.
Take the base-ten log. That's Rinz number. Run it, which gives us 1.70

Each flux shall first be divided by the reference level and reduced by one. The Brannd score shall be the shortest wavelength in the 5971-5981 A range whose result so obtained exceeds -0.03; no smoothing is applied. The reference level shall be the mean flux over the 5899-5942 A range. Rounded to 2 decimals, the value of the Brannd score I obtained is 5971.70 A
